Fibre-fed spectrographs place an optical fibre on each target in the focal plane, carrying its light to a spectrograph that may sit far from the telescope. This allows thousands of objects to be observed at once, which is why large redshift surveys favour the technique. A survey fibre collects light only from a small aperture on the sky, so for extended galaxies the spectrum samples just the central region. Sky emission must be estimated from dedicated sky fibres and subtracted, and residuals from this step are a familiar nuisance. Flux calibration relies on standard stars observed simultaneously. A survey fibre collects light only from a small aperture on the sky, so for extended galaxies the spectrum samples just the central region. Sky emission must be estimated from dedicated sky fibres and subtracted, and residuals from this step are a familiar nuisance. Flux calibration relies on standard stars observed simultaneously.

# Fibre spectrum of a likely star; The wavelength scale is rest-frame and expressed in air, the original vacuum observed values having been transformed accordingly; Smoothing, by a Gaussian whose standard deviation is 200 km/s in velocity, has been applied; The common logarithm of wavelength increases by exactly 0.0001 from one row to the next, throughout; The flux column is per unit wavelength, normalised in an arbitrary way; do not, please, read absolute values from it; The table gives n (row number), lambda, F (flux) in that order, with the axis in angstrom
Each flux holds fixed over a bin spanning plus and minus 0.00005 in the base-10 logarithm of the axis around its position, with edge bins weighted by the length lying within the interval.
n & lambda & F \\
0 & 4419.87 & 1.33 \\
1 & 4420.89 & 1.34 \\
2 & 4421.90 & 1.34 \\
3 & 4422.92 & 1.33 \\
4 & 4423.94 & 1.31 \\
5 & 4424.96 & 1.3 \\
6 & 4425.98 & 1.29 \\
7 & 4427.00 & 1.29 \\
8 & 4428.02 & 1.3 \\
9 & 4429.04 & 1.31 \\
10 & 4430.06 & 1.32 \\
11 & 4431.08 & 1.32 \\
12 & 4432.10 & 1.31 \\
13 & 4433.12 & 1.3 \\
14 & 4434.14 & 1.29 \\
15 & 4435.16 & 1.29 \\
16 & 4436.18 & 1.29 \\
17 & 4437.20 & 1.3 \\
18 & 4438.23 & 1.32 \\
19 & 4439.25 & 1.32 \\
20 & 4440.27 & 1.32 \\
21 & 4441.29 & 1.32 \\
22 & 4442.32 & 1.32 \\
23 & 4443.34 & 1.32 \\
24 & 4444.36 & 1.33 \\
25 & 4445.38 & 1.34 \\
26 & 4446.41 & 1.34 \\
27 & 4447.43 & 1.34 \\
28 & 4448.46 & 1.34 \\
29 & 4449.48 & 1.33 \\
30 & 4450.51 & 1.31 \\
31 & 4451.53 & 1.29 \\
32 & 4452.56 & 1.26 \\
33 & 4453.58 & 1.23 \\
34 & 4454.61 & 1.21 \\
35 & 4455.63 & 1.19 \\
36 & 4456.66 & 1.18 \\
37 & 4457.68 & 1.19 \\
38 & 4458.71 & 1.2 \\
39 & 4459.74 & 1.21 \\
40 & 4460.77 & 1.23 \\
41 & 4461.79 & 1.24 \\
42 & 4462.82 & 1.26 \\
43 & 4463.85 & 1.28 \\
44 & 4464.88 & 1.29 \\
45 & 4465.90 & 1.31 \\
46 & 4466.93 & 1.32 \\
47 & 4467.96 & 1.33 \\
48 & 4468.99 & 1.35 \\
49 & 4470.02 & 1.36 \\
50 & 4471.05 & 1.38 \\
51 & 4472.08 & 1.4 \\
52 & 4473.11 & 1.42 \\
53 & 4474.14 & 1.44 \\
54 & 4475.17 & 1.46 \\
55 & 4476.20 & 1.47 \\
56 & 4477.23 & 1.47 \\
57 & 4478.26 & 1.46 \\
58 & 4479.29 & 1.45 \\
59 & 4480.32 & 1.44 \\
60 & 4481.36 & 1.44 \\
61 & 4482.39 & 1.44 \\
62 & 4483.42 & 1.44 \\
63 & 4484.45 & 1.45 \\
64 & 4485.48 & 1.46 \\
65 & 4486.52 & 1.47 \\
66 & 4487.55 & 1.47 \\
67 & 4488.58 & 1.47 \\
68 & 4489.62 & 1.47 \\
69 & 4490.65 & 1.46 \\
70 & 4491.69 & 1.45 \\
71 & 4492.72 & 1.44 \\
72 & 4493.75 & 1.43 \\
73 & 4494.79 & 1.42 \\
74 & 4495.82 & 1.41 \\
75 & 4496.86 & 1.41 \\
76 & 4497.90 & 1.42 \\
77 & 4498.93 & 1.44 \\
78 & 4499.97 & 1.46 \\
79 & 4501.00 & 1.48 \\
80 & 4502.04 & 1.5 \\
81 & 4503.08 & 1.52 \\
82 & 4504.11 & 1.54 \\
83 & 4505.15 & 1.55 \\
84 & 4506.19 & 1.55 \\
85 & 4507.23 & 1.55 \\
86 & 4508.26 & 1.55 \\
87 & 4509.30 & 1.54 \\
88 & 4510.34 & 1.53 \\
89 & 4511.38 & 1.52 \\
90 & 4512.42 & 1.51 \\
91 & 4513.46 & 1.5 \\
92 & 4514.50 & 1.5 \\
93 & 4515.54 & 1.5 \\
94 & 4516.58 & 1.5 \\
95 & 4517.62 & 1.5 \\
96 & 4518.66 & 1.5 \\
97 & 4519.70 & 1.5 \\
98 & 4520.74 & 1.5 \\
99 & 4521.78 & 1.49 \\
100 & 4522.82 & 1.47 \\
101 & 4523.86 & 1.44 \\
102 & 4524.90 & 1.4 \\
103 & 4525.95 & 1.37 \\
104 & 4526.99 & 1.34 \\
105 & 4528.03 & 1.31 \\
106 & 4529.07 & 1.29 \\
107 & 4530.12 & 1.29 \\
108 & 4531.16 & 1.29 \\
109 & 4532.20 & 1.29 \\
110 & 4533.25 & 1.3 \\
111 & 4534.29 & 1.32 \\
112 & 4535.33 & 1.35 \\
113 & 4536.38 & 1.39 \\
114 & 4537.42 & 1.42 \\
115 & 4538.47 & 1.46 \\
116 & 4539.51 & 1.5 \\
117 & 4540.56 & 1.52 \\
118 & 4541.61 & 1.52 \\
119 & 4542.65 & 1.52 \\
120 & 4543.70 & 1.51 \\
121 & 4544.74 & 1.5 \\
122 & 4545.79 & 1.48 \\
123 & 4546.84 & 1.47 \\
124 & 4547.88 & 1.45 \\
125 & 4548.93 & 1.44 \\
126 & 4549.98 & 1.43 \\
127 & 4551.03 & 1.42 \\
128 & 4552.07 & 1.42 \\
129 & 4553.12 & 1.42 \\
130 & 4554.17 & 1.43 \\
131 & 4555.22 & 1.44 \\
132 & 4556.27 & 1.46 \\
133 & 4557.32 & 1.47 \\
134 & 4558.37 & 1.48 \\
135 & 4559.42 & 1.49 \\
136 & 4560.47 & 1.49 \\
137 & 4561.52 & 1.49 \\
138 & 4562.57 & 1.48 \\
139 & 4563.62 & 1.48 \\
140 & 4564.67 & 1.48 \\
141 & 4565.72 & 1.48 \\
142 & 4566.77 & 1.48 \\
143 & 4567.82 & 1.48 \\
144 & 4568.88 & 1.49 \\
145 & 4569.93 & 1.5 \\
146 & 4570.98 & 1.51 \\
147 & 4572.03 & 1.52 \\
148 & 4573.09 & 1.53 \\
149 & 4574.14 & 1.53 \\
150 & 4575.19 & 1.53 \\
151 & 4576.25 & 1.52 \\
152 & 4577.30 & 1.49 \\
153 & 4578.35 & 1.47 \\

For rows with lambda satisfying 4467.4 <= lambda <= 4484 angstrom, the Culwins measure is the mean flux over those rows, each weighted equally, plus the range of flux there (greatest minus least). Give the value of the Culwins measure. 1.56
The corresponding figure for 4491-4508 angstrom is 1.61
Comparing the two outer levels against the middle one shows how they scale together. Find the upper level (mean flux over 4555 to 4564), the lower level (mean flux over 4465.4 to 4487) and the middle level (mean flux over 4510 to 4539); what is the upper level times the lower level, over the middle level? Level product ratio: 1.47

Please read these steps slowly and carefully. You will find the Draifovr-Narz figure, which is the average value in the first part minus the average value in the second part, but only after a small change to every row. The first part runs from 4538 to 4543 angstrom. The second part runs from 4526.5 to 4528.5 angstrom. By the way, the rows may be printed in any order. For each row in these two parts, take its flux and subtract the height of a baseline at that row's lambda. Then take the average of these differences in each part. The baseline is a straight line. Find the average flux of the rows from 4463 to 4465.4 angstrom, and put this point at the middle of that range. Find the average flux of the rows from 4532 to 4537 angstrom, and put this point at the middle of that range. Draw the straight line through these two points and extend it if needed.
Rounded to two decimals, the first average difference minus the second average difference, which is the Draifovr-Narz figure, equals 0.17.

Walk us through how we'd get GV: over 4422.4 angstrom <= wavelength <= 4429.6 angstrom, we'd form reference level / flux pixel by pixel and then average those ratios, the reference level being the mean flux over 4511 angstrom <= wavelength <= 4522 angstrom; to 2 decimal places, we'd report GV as 1.15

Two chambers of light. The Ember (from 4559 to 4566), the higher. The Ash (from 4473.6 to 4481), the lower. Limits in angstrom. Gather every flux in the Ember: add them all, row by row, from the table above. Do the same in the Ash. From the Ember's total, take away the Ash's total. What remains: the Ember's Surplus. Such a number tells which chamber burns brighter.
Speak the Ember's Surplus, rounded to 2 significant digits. 0.20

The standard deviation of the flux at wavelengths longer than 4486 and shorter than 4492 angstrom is 0.008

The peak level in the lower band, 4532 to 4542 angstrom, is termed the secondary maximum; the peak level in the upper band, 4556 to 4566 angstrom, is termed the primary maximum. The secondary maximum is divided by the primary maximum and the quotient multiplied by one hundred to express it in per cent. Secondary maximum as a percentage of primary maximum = 102.0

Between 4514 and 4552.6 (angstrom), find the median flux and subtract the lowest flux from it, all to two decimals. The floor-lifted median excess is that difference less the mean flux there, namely -1.27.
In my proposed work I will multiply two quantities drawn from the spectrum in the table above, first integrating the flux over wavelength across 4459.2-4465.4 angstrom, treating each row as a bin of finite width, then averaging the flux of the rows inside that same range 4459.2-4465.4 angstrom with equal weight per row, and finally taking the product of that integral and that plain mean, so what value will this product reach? 9.7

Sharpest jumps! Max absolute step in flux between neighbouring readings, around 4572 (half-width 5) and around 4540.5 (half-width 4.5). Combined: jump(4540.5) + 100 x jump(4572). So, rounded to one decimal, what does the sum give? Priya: 1.0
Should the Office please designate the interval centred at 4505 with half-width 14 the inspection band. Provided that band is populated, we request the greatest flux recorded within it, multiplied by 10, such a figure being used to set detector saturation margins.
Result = 15.5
